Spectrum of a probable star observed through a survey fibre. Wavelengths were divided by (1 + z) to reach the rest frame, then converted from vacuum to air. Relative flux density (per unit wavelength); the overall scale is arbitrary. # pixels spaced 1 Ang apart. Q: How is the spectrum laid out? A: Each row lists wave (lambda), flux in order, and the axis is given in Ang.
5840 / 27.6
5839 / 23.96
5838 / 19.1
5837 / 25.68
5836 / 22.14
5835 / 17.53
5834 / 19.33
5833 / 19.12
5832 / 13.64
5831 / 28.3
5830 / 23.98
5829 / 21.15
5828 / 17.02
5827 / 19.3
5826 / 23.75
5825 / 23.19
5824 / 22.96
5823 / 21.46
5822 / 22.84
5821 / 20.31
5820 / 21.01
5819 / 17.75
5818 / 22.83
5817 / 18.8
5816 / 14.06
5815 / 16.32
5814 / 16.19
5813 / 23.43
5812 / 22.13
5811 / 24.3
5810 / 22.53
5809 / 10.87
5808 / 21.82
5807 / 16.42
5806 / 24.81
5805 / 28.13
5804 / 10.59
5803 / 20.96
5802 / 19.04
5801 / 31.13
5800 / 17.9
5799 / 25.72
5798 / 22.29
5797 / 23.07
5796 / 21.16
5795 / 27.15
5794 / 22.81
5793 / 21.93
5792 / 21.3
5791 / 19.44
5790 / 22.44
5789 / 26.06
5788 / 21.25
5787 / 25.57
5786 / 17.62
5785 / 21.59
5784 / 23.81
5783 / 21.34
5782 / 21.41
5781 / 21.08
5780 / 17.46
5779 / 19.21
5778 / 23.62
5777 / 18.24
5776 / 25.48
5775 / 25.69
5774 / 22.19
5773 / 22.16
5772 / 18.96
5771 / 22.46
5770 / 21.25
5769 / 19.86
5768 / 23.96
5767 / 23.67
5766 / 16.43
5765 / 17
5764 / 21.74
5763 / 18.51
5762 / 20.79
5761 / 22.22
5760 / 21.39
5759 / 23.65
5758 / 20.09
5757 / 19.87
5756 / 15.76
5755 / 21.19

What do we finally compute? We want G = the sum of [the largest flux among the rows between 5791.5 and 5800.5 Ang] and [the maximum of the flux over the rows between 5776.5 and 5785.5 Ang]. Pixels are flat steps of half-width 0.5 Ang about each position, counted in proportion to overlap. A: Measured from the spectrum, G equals 51.0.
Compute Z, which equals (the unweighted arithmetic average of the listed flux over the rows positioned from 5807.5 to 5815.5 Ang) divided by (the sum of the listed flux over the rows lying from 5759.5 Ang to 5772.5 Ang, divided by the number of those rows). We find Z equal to 0.95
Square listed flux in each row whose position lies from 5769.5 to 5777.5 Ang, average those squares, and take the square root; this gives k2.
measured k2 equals 22.19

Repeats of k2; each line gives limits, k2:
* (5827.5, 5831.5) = 22.98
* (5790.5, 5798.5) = 22.49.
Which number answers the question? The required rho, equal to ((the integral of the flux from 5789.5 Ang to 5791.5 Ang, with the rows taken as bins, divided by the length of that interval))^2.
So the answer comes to 438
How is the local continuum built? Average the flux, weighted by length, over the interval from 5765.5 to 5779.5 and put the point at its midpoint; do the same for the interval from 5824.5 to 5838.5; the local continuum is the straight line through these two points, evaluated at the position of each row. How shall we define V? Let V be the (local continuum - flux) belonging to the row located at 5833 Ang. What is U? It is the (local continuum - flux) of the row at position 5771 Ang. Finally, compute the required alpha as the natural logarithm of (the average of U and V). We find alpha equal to -0.7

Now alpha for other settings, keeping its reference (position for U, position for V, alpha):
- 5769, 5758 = 0.6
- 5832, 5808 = 1.2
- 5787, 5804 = 1.2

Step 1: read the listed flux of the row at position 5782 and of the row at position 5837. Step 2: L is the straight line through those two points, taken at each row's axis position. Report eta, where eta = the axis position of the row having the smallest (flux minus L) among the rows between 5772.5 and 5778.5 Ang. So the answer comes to 5777 Ang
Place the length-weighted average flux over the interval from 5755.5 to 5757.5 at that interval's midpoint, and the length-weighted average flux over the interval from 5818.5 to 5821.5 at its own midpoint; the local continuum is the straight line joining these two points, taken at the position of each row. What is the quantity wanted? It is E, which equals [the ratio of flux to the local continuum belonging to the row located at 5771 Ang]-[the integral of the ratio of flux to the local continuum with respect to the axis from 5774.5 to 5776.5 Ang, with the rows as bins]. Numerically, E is -1.55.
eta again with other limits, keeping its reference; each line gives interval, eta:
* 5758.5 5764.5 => 5763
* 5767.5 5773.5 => 5772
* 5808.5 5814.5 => 5809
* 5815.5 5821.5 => 5816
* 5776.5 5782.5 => 5780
